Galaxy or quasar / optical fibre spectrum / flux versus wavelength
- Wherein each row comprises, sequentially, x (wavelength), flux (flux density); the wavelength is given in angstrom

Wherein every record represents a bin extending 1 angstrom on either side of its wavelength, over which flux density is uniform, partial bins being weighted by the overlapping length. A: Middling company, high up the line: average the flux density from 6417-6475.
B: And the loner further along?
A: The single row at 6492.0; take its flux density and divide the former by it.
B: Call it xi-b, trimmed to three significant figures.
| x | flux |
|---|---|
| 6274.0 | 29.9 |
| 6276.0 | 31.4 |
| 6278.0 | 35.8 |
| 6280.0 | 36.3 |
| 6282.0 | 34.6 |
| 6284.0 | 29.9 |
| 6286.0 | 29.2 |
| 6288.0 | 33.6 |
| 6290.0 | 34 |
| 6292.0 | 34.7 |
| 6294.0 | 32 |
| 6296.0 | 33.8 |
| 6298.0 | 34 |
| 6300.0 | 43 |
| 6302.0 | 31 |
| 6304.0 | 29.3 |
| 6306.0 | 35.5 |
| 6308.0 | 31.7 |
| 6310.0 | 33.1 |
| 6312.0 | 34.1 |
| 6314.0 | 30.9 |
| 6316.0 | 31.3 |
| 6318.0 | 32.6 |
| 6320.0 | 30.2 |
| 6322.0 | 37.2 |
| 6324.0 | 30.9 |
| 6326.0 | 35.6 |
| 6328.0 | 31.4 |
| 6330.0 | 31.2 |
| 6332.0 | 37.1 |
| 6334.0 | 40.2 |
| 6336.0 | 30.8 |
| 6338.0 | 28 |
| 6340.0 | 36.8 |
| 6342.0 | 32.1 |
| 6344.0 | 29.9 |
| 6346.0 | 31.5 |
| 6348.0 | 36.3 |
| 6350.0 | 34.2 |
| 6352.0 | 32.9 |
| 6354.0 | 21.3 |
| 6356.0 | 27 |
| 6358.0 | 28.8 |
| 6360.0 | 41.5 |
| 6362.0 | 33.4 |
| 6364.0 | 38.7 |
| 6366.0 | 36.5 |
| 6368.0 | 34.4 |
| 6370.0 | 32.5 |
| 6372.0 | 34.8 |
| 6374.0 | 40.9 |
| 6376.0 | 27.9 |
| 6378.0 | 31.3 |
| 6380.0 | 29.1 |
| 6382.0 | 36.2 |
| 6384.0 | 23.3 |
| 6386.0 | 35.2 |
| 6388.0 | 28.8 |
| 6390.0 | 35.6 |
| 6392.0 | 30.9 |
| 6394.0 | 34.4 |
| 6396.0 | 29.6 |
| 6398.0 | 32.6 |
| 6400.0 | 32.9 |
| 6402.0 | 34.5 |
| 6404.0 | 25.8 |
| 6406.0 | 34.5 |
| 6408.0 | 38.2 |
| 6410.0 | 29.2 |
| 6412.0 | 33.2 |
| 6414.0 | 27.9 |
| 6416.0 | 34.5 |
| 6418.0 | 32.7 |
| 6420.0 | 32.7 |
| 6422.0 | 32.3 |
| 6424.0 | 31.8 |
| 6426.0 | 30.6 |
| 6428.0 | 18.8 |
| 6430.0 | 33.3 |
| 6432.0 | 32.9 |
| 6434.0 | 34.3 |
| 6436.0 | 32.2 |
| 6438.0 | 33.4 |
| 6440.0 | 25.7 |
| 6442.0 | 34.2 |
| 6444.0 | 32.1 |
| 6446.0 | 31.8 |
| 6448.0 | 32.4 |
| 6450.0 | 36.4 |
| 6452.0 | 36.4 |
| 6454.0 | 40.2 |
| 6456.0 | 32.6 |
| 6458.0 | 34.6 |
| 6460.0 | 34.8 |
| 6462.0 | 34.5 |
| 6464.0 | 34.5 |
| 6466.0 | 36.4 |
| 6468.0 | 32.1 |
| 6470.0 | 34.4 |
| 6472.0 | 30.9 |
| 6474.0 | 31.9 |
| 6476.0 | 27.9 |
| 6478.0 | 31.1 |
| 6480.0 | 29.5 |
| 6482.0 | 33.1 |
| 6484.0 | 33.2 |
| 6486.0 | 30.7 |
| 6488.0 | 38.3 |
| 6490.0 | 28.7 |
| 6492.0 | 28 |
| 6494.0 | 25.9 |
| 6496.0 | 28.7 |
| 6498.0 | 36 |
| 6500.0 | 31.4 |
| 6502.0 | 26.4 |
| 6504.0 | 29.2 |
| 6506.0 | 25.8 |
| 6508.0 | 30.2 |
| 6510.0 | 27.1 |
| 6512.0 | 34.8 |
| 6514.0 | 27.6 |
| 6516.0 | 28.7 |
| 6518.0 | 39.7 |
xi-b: 1.17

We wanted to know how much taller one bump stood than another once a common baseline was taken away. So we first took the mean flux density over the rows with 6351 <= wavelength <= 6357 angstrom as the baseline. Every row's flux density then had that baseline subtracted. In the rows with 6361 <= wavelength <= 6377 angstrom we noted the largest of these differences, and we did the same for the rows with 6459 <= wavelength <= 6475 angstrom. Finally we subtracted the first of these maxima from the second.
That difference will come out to -4.5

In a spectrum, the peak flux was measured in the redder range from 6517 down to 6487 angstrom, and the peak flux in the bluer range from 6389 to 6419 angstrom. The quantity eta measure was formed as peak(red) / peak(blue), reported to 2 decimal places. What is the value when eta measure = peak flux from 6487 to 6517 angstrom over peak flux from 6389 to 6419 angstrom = 1.00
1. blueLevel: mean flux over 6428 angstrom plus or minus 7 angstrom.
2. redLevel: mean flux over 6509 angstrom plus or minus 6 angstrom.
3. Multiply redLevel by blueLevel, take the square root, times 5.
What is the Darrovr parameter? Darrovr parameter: 149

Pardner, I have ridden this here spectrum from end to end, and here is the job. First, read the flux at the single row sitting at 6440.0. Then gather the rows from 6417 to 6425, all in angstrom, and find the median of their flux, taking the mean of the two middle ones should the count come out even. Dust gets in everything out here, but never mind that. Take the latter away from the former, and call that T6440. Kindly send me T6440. -7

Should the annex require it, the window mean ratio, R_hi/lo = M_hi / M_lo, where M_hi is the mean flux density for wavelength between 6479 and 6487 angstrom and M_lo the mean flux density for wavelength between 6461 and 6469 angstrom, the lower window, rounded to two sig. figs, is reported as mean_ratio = 0.92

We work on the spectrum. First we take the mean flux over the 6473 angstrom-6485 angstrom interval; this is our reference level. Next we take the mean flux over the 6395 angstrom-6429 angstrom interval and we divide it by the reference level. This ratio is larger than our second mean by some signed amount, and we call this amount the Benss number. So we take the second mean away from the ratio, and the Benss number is -30.3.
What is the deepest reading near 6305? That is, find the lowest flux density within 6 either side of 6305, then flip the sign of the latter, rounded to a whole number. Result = -29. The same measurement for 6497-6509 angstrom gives -26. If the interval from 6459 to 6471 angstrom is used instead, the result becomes -32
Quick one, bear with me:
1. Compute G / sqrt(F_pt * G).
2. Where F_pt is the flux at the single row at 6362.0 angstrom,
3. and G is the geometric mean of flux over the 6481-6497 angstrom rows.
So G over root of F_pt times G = 0.957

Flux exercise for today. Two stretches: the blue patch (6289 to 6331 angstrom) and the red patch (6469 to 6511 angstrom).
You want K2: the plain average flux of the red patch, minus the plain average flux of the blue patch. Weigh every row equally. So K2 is -2.8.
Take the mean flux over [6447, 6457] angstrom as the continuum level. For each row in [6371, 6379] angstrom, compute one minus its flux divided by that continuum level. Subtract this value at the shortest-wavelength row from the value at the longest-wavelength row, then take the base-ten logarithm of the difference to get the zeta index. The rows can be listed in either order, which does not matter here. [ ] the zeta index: -1.0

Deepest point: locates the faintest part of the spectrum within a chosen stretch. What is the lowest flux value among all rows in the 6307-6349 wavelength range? 28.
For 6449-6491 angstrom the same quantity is 27.9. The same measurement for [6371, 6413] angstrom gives 23.3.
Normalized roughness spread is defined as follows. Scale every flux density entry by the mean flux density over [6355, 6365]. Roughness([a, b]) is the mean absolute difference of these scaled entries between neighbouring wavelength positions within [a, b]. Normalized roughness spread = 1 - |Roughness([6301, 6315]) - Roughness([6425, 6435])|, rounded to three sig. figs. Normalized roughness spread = 0.878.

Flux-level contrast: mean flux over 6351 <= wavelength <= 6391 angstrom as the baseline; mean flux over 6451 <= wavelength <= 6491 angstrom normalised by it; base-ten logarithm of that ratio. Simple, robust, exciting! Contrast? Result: 0.010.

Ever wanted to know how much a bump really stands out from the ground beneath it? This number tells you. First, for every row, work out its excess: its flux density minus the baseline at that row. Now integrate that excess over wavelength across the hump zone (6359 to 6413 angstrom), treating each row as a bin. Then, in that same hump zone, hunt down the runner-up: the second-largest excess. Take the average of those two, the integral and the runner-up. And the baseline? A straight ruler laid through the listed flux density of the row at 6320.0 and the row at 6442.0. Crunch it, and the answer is 27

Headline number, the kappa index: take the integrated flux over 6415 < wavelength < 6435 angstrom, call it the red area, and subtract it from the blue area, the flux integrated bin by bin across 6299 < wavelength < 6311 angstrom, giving -221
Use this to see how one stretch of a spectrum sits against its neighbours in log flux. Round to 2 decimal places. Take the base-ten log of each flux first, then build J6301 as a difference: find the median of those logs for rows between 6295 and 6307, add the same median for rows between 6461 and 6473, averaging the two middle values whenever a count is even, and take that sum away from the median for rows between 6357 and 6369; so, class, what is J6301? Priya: -1.52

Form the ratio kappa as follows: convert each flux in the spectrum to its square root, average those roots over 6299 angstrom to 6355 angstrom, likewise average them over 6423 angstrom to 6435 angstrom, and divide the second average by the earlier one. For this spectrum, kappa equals 0.96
